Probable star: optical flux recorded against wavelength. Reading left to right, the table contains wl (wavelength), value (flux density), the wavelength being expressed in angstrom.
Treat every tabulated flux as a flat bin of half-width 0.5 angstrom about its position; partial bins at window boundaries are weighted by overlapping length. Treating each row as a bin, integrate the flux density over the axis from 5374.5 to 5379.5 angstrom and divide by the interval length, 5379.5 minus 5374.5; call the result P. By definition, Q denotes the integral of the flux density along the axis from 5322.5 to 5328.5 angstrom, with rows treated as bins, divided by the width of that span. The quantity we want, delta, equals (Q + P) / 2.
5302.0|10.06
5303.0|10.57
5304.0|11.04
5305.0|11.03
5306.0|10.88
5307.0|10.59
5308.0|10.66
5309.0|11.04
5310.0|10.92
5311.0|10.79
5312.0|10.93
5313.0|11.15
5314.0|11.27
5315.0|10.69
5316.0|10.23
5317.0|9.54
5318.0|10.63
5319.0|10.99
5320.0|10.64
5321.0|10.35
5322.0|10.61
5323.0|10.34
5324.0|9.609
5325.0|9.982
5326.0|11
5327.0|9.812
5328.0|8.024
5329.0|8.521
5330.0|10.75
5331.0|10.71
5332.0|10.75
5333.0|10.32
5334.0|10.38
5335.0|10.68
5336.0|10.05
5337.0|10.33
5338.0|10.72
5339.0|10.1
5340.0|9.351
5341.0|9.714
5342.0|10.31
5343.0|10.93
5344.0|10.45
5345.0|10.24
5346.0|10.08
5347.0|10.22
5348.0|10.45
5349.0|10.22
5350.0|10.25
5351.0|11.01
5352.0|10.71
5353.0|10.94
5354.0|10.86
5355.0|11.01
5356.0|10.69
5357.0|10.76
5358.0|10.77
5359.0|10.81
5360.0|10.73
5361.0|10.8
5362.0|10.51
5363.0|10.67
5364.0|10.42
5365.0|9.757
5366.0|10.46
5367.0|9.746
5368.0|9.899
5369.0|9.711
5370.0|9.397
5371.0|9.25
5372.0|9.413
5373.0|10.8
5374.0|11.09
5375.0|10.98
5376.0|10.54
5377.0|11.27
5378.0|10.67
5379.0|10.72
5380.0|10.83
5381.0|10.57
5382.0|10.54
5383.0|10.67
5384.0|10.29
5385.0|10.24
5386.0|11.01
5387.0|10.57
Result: 10.3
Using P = 10.8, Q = 9.8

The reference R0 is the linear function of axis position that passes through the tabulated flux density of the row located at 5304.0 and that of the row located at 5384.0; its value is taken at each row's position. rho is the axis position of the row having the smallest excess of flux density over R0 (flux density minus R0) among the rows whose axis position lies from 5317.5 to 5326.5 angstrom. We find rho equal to 5324.0 angstrom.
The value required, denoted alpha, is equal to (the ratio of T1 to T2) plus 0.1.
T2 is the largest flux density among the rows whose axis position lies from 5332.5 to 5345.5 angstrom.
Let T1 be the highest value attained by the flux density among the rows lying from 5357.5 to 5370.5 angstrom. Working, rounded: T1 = 10.81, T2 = 10.93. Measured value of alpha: 1.09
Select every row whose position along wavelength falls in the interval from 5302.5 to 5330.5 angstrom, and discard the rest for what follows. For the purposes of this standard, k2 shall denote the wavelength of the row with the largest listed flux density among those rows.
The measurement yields 5314.0 angstrom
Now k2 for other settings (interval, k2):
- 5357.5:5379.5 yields 5377.0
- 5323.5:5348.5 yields 5326.0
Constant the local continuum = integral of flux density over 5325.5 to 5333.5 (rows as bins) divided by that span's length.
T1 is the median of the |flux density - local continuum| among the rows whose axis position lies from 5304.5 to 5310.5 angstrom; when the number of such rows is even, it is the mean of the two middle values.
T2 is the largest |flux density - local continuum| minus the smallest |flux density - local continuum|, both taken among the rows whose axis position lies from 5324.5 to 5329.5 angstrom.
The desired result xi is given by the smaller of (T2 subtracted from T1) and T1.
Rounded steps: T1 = 0.91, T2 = 1.96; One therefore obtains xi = -1.0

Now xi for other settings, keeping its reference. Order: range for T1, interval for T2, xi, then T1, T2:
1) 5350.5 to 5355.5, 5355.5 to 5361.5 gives 0.8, 0.95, 0.12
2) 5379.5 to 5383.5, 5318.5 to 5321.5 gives 0.0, 0.63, 0.64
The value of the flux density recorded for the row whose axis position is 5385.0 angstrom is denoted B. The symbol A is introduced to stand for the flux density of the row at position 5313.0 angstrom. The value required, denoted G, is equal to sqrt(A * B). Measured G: 10.7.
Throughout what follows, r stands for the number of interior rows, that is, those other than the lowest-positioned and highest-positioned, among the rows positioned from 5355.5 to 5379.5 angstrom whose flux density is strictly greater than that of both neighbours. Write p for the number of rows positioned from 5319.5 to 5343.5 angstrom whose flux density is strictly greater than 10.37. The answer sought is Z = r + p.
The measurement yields 17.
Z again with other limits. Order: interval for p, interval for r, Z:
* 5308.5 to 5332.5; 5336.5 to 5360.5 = 22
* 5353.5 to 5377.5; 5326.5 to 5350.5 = 23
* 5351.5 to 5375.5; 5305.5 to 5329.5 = 22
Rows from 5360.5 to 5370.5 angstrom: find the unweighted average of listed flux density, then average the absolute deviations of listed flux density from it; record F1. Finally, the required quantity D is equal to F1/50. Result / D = 0.0087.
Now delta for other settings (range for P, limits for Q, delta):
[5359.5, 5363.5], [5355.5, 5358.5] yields 10.7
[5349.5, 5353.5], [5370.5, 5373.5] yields 10.3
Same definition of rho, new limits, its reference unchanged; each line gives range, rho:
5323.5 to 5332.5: 5328.0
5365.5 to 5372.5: 5371.0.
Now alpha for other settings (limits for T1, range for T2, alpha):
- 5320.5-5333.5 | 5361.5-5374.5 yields 1.09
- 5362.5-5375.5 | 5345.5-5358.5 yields 1.11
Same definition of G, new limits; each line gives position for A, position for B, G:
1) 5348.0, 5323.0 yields 10.4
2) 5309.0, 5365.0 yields 10.4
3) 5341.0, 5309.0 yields 10.4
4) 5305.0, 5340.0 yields 10.2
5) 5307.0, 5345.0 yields 10.4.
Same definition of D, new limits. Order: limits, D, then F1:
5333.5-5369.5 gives 0.0069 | 0.344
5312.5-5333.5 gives 0.0119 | 0.596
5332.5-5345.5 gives 0.0059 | 0.295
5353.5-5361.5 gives 0.0013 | 0.067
